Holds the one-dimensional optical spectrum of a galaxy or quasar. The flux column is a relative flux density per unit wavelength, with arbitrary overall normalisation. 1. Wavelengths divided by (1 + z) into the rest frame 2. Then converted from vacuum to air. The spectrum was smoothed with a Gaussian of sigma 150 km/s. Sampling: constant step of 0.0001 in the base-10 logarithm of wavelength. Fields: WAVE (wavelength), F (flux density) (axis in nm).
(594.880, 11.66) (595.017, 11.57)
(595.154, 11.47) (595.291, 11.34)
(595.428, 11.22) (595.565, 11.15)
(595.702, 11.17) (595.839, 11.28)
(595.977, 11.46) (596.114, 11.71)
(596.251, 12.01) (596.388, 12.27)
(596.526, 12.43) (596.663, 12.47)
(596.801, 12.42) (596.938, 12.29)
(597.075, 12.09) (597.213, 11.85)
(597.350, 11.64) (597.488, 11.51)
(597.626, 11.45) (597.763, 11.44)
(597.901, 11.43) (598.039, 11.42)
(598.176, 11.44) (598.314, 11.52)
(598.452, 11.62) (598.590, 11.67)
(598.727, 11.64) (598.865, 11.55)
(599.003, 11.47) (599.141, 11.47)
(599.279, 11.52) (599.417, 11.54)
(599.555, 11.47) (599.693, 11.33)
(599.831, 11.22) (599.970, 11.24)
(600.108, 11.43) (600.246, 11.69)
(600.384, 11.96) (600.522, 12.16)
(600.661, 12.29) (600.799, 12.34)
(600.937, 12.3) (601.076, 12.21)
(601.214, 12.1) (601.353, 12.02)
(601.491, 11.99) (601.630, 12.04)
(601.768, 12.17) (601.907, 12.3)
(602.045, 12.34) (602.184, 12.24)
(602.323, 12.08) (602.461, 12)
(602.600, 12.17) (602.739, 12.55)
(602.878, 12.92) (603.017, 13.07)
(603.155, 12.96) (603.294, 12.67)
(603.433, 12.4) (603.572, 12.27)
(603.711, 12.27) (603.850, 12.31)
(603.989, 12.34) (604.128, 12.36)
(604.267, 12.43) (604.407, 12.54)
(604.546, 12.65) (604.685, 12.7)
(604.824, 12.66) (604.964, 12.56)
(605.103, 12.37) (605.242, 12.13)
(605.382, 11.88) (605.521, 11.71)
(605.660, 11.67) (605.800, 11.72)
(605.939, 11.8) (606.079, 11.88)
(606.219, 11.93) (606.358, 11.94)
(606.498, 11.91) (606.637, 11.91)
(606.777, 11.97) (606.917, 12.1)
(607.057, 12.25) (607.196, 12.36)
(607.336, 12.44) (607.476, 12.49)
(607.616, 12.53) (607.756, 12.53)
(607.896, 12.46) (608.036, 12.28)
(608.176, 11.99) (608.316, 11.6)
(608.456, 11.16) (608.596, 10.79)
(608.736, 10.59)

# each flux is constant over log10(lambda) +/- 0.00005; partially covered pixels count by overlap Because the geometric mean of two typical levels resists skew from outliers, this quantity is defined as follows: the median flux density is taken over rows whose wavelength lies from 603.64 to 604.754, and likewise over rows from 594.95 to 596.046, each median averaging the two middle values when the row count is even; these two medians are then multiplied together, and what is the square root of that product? 11.8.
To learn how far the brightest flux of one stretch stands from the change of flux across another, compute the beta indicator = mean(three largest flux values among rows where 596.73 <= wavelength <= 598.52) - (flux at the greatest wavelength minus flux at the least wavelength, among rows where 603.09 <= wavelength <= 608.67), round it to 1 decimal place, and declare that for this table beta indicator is 14.4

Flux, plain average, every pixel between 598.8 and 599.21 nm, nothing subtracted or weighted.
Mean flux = 11.5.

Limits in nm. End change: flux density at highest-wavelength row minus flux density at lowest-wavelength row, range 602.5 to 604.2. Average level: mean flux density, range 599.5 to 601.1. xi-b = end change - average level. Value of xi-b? -11.6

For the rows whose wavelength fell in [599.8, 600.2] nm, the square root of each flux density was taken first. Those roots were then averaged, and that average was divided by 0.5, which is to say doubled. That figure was 6.72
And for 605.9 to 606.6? 6.90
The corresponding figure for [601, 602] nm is 6.96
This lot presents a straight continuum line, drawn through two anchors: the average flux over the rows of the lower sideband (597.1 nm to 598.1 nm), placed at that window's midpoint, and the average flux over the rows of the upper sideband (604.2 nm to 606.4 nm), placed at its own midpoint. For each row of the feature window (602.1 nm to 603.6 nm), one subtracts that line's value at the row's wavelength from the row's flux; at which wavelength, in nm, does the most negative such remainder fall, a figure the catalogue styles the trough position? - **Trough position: 602.461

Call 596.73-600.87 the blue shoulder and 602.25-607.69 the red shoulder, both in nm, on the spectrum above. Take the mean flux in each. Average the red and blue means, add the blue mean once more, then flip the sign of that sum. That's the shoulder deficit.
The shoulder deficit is -23.6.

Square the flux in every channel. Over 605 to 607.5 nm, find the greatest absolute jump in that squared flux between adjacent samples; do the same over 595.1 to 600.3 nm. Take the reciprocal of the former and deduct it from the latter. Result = 6.9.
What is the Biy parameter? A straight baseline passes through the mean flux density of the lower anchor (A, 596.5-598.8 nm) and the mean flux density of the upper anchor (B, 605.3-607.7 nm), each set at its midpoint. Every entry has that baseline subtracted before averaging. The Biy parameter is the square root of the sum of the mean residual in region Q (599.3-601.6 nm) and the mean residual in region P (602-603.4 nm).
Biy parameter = 0.74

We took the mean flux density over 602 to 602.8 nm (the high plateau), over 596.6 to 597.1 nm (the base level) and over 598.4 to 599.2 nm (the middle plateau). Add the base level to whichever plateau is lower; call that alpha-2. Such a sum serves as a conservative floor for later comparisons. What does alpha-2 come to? 23.9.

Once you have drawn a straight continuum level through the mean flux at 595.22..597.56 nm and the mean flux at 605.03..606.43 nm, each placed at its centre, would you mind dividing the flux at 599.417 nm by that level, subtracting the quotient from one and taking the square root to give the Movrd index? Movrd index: 0.154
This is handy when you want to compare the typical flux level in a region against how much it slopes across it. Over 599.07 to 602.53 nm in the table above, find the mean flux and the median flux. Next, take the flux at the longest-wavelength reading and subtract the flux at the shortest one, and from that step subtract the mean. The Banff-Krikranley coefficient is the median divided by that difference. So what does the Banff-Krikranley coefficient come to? -1.06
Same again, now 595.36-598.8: -1.03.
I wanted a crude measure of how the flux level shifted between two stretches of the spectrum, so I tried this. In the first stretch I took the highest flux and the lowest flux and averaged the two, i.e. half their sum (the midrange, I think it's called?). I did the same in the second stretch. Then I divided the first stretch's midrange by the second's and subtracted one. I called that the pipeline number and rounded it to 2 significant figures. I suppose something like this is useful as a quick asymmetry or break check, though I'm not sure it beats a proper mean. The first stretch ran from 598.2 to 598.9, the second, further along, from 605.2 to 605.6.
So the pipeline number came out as -0.027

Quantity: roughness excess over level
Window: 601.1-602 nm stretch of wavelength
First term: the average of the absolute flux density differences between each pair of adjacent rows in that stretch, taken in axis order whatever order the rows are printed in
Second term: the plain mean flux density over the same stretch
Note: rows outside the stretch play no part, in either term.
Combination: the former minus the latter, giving -12.0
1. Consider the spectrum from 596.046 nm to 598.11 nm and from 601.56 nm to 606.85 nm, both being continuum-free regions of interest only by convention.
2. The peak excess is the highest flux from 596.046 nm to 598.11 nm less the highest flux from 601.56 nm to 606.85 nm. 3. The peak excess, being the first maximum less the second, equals -0.6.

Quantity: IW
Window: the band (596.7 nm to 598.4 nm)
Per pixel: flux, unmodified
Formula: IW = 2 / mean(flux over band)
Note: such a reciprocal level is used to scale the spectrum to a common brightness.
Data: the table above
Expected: 0.171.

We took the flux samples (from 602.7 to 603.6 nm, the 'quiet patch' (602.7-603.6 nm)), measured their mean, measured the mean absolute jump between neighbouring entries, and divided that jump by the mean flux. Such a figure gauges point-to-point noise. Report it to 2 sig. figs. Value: 0.017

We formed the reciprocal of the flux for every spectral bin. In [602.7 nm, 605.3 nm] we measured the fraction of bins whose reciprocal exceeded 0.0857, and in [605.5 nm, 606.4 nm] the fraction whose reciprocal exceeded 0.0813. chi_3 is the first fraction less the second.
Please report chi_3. -1.00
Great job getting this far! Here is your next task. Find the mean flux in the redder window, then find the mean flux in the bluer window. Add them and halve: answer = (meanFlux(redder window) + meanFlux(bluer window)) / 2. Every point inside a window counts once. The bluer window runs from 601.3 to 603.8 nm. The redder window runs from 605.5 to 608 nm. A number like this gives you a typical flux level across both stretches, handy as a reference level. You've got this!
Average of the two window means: 12.2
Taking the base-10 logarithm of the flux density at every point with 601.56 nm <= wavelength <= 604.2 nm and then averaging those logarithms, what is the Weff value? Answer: 1.09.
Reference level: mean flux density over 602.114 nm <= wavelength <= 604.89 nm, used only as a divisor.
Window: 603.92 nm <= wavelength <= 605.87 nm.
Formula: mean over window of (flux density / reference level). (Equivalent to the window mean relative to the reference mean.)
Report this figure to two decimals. 0.98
